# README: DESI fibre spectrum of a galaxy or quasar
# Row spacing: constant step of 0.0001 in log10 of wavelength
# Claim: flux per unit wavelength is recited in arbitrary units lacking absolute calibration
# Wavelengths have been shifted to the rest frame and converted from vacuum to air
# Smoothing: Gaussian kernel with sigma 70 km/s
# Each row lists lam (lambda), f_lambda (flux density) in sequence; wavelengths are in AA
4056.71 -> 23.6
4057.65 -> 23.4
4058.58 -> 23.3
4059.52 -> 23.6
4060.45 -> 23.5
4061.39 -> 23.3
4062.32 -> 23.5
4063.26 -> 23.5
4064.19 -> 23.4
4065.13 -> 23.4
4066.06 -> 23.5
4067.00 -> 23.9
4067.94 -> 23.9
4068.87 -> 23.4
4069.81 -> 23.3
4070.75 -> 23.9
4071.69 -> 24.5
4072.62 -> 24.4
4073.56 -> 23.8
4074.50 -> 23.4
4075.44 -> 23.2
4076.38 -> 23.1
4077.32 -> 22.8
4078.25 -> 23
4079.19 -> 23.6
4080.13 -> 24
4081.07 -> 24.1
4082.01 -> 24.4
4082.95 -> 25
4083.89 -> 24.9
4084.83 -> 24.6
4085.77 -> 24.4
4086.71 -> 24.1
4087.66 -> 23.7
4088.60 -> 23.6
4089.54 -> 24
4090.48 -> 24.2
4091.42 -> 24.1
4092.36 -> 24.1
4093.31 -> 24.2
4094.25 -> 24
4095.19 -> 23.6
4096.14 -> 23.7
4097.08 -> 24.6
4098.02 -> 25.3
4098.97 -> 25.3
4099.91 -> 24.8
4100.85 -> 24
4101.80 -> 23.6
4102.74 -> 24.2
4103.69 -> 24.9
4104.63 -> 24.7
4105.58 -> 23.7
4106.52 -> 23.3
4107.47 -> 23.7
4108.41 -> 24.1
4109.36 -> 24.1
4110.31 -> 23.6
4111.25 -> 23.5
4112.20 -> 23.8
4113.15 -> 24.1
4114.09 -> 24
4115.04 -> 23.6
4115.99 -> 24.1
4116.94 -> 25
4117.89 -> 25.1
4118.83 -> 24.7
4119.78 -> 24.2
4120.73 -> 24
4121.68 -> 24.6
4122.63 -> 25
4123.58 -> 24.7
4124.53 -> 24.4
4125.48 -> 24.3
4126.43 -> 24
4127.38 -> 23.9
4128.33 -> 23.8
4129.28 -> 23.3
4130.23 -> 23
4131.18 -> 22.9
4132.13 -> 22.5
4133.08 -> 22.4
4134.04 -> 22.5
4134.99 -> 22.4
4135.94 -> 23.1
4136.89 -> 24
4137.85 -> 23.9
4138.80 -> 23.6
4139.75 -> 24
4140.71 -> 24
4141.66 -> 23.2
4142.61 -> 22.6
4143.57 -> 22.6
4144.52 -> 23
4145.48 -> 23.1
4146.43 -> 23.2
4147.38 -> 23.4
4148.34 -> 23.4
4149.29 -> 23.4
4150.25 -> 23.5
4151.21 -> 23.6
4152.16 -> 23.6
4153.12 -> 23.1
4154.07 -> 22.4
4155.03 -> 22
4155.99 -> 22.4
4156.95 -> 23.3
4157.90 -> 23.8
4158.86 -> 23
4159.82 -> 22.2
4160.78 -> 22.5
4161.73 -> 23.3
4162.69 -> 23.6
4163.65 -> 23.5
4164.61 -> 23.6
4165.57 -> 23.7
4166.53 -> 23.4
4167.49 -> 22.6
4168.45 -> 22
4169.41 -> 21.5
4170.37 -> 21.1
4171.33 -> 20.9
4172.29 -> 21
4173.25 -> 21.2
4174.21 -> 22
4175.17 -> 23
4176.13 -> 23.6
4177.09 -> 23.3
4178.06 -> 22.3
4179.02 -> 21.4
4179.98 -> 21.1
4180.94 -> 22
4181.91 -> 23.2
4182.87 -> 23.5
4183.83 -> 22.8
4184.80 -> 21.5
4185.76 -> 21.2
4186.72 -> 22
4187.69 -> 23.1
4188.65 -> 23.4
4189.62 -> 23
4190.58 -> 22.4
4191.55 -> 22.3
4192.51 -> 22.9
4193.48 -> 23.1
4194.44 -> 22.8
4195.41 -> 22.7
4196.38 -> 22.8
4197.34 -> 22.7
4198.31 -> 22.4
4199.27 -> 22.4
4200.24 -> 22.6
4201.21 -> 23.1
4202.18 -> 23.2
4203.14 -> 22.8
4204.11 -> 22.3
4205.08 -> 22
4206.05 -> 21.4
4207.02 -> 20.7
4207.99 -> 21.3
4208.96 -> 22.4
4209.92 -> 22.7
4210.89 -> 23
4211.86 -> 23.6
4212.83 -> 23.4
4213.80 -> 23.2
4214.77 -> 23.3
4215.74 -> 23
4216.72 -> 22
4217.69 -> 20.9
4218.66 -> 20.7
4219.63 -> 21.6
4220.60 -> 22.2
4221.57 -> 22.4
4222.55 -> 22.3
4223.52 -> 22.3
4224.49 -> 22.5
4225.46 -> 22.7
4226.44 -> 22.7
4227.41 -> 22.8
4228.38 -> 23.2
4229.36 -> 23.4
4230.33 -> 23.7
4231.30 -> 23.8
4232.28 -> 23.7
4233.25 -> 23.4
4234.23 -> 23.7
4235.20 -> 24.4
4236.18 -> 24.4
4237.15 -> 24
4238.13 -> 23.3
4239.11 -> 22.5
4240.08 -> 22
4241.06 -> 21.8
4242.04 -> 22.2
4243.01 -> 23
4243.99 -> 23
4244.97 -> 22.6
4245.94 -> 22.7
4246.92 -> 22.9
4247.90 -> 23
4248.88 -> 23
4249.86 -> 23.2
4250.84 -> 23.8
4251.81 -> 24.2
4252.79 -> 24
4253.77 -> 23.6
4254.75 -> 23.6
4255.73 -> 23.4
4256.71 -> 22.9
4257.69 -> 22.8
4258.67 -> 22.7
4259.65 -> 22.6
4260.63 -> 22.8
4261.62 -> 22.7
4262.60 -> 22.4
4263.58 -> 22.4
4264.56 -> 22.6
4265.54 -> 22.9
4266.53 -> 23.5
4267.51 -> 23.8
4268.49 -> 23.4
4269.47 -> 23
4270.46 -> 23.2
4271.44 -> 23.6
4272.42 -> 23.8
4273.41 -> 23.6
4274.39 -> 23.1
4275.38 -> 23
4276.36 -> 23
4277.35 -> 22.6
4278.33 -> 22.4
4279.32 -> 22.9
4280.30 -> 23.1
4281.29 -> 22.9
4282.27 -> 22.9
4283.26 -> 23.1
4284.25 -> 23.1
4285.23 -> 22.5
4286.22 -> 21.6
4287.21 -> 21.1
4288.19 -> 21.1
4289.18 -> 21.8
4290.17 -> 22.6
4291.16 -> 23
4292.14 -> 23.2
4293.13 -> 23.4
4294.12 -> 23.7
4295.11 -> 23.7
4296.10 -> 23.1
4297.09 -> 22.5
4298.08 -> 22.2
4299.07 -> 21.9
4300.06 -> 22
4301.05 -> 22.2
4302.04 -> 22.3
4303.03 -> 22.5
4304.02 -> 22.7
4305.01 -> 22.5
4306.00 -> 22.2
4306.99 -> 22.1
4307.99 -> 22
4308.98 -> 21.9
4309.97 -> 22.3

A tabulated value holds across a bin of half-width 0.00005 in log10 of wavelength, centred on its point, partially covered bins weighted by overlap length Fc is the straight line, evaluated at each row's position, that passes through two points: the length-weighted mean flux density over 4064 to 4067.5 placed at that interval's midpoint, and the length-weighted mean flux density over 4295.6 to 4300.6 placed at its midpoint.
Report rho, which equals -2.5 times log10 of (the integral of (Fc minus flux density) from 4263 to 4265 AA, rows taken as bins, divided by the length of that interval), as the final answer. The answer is 4.6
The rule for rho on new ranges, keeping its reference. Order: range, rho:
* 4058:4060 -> 2.3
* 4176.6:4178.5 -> 2.2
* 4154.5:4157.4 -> 0.7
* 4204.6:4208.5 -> -0.4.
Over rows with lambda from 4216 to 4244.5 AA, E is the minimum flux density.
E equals 20.7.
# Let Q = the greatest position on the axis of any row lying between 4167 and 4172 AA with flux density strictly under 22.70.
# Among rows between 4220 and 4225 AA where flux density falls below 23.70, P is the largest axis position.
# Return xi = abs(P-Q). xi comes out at 53.2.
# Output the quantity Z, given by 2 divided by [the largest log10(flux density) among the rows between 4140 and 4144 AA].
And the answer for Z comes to 1.45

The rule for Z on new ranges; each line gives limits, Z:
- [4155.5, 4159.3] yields 1.45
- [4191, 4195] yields 1.47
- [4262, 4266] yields 1.47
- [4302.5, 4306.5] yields 1.47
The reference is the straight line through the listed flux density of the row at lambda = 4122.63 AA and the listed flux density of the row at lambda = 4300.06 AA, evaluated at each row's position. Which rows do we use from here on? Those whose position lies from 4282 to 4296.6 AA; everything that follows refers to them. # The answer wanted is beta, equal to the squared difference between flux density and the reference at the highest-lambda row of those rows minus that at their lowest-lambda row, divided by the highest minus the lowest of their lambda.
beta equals 0.05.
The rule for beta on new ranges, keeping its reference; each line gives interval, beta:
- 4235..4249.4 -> -0.12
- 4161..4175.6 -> 0.01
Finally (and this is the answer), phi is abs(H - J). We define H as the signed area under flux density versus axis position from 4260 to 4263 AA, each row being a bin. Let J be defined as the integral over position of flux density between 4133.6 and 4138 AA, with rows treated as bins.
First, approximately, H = 68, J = 102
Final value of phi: 34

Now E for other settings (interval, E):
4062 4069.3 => 23.4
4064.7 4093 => 22.8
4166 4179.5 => 20.9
